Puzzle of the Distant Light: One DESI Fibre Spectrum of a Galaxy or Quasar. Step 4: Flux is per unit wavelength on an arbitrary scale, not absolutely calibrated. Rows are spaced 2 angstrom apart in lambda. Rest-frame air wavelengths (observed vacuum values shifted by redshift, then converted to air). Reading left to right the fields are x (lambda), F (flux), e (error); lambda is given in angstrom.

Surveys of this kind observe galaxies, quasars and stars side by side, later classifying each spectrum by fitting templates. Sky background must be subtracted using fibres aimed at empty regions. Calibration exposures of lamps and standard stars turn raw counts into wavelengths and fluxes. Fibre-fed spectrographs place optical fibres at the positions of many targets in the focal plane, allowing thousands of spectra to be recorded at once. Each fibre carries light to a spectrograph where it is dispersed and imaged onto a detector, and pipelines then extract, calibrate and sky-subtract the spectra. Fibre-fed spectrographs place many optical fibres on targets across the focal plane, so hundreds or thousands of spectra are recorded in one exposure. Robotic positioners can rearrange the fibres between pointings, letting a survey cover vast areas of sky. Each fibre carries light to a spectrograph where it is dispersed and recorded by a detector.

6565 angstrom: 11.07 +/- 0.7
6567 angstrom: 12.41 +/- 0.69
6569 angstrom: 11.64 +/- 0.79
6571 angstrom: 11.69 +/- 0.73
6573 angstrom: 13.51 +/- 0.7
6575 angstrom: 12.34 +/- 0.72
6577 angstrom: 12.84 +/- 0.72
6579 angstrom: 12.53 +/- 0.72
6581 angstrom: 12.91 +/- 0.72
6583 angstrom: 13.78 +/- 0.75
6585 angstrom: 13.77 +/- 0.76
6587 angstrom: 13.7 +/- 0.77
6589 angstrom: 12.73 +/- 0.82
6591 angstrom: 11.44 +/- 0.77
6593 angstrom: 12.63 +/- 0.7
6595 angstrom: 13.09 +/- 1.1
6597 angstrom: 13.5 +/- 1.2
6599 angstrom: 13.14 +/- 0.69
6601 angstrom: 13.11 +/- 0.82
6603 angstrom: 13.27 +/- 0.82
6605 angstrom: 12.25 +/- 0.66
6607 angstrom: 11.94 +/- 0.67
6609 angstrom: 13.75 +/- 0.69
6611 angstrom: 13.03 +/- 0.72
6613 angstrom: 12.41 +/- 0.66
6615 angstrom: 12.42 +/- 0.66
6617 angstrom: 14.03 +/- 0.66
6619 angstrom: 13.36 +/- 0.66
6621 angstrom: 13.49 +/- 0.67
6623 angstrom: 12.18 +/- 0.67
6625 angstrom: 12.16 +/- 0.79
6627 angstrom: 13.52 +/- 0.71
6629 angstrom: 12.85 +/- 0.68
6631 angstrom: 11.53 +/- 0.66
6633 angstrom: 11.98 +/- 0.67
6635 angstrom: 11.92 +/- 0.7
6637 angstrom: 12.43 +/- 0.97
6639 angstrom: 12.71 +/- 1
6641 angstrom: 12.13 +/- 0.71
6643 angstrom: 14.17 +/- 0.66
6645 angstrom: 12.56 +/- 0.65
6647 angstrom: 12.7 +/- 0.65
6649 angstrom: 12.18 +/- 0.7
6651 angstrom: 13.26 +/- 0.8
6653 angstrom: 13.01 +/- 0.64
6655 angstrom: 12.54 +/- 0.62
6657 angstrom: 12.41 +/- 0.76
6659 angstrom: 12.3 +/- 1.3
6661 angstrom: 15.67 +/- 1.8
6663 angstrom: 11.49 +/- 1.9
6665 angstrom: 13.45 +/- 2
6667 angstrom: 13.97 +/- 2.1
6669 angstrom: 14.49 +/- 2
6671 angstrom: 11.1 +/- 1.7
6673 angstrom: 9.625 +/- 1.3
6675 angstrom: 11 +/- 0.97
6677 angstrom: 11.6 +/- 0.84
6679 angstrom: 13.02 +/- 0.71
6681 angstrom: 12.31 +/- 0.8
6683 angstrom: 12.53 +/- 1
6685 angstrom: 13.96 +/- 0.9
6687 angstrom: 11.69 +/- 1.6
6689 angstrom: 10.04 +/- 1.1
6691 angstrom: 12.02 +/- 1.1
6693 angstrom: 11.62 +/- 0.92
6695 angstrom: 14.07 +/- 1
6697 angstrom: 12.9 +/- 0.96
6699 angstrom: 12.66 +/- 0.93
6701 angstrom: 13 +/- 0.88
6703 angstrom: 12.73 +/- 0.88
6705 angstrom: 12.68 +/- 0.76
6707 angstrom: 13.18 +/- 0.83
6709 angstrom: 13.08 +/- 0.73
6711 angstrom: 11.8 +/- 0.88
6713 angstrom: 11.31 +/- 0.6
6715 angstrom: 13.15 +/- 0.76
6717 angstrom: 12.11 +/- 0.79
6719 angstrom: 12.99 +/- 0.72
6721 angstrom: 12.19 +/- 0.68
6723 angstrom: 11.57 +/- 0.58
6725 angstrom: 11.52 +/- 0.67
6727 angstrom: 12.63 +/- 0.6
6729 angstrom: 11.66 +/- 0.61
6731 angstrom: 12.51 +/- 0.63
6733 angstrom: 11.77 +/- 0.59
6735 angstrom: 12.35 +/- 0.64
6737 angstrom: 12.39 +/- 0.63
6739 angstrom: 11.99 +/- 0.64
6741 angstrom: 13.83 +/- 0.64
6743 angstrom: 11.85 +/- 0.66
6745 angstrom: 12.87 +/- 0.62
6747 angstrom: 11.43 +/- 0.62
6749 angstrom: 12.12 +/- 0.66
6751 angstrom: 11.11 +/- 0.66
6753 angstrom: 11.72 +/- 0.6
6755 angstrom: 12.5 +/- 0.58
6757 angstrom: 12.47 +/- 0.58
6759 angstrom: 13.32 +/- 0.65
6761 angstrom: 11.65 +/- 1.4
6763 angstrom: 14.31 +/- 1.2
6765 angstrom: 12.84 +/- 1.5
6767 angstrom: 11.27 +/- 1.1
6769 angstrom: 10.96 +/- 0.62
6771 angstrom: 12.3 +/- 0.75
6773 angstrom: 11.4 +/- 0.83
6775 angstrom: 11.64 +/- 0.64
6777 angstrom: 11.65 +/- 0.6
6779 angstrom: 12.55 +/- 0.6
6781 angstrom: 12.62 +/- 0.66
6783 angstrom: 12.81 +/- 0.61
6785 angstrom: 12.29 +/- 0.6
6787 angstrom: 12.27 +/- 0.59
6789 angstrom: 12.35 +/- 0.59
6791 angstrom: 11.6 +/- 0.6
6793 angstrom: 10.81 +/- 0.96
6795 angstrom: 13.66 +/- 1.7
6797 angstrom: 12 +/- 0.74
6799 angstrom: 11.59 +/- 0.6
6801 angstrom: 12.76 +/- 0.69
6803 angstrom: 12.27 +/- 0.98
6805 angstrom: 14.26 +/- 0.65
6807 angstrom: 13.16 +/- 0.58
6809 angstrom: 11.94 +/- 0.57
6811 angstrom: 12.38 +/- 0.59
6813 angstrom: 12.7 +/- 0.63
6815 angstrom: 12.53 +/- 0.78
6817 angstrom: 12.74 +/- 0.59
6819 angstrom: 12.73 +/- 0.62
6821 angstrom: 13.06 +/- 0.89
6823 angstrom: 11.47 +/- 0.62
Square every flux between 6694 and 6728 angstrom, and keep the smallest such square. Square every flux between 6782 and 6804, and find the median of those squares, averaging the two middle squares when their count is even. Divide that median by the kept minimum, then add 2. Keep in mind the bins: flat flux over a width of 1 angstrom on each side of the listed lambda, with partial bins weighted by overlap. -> 3.18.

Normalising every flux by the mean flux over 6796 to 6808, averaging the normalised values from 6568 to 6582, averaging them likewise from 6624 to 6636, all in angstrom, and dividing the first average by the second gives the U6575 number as 1.01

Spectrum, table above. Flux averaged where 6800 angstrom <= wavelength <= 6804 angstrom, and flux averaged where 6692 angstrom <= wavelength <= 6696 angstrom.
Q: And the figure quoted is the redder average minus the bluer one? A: -0.33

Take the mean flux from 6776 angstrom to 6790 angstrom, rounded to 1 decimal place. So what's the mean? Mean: 12.4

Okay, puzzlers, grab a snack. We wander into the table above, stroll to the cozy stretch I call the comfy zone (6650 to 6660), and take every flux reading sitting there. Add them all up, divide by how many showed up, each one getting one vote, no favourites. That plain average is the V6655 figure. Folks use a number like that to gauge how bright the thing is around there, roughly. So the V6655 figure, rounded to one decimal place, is 12.7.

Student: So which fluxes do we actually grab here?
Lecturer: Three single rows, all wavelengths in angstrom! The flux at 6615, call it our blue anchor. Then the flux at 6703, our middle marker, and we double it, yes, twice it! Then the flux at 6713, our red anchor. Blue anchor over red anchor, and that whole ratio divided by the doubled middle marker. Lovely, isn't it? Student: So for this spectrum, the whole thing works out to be 0.0431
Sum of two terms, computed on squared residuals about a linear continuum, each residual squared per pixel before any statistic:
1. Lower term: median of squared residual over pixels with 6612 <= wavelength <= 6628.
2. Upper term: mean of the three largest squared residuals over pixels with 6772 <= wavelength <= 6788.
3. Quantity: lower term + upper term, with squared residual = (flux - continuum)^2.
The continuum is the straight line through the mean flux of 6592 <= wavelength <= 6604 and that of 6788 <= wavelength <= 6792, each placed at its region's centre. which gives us 1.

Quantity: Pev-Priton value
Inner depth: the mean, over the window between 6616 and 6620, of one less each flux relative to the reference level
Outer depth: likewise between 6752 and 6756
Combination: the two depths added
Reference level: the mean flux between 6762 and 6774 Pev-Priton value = -0.12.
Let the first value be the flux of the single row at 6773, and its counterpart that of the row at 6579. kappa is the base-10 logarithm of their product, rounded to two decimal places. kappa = 2.15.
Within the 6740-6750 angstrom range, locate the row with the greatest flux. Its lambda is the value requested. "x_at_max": 6741 angstrom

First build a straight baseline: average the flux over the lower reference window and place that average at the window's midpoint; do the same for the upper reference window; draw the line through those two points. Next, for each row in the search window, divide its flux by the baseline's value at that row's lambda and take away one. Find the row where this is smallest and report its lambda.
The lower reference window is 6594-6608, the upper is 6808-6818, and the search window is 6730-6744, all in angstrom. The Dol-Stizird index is 6733 angstrom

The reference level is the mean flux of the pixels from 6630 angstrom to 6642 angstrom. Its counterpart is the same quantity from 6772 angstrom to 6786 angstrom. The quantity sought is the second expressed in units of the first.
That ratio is 1.00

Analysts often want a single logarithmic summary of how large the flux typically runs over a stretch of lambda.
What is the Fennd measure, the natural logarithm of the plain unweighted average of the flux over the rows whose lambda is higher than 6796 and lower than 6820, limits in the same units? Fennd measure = 2.53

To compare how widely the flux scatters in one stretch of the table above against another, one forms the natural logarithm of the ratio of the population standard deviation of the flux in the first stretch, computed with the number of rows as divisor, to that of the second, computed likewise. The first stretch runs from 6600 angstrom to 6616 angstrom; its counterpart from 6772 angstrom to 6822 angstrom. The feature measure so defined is -0.24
